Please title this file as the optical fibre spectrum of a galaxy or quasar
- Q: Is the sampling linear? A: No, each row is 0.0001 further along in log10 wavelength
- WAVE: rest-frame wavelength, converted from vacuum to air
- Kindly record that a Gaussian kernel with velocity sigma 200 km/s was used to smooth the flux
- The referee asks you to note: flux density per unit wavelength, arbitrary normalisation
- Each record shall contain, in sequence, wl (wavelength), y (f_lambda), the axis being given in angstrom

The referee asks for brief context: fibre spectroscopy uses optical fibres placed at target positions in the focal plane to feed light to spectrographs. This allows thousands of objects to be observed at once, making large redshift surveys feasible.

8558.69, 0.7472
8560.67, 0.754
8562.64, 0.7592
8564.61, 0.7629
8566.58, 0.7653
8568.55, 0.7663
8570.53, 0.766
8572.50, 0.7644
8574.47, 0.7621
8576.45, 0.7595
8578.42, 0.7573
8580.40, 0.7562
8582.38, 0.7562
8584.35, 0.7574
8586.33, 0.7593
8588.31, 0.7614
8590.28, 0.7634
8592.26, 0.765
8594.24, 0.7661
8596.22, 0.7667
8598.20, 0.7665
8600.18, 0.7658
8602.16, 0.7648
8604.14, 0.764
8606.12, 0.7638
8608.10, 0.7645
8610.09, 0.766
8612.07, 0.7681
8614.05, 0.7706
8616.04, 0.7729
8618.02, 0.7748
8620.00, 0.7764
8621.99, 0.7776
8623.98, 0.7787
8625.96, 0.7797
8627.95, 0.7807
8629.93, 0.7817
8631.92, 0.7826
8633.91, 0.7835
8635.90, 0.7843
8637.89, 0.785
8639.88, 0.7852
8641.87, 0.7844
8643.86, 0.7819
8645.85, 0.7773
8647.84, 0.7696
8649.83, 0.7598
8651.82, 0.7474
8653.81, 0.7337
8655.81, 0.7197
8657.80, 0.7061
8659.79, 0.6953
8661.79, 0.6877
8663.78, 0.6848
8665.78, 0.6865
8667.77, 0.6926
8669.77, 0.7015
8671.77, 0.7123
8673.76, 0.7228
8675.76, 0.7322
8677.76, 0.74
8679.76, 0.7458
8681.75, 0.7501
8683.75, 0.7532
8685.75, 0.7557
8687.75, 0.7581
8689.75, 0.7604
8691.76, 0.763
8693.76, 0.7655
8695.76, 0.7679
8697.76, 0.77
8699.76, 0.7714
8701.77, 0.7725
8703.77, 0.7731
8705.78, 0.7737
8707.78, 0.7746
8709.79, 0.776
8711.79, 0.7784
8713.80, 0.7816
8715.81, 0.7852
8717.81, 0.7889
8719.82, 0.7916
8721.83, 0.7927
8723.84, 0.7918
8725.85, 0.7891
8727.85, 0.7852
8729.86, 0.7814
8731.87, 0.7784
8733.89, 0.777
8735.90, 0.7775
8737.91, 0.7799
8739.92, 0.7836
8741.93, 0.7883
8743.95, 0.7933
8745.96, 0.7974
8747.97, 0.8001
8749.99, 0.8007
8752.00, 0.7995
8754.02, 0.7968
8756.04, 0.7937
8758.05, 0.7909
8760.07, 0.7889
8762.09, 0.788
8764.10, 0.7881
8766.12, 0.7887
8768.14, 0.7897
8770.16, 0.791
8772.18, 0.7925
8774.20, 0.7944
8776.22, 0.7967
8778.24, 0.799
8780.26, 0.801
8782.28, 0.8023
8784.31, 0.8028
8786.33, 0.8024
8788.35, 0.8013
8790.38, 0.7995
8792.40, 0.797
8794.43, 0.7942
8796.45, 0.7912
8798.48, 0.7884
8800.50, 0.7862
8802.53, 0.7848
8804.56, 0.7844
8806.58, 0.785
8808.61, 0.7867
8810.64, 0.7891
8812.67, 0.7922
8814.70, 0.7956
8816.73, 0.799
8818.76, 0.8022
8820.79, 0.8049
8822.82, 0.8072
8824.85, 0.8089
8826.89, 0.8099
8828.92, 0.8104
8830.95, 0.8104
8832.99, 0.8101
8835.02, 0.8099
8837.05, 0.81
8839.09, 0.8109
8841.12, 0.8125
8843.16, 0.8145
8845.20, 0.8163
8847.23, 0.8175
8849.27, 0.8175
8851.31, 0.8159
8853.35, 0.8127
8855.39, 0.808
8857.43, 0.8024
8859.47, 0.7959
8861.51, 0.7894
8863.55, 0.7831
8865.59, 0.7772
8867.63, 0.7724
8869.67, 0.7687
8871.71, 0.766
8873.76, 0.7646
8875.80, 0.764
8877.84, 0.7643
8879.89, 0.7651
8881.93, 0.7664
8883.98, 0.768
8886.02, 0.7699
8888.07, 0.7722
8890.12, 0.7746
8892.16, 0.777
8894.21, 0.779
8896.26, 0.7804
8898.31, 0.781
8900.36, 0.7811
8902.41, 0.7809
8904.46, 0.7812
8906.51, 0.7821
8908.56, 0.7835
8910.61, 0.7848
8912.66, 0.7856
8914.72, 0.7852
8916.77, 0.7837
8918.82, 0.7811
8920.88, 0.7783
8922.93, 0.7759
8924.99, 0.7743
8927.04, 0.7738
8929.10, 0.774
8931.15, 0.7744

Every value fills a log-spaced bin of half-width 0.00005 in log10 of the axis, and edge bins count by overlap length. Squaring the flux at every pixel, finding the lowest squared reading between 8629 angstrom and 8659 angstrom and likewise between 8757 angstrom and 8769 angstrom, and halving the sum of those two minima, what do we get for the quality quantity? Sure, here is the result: 0.560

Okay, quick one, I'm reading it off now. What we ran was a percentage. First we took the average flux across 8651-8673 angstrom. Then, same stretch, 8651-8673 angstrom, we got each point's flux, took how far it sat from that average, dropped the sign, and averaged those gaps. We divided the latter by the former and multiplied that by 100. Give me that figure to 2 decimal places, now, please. 2.28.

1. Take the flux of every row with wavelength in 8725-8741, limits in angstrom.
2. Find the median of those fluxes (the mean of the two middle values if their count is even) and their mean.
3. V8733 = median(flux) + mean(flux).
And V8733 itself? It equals 1.56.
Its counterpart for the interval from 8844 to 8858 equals 1.63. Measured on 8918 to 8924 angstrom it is 1.56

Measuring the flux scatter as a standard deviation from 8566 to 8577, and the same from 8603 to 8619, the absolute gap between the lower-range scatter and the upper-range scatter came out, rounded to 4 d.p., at 0.0016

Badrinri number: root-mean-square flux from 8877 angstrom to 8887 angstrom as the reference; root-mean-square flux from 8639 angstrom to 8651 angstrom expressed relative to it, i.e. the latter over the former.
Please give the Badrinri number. 1.01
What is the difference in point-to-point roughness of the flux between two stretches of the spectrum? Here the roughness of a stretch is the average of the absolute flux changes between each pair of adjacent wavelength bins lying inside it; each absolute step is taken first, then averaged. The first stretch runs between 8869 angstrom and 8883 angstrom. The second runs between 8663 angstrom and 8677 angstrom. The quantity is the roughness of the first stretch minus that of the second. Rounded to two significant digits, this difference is -0.0067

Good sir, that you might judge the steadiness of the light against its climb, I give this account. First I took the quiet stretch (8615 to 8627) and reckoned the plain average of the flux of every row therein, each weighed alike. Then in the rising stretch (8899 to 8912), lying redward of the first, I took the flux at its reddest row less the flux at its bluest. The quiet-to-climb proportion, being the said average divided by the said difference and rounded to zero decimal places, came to 210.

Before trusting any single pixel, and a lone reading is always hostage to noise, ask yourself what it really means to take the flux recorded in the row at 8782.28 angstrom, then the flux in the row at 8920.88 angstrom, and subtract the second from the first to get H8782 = 0.02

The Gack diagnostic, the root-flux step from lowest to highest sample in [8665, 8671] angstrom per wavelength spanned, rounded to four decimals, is 0.0023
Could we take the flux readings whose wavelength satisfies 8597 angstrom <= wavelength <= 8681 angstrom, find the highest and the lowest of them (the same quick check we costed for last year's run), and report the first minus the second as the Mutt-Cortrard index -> 0.1004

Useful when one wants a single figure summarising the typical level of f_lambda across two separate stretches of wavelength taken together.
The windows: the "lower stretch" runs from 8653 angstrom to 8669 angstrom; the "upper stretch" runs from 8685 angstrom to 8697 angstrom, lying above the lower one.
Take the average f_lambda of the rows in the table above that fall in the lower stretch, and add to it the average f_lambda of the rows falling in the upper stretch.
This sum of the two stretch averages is 1.46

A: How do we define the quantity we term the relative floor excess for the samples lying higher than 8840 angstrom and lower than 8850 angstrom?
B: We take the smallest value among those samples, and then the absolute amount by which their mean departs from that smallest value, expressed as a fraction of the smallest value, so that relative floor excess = 0.004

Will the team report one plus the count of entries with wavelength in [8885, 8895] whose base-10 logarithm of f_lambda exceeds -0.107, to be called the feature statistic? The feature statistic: 1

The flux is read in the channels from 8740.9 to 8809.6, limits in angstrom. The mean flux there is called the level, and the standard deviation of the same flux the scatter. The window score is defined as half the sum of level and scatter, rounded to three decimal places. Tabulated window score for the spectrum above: 0.400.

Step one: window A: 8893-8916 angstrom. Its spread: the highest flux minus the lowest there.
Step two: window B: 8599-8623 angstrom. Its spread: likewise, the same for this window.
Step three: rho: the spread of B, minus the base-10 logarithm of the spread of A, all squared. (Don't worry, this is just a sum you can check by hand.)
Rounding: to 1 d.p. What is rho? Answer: 4.8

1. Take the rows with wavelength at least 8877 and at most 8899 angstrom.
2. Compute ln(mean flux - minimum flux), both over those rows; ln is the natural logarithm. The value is -4.8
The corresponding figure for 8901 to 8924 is -5.1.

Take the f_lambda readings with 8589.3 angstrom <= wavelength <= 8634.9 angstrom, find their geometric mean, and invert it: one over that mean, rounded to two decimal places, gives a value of 1.30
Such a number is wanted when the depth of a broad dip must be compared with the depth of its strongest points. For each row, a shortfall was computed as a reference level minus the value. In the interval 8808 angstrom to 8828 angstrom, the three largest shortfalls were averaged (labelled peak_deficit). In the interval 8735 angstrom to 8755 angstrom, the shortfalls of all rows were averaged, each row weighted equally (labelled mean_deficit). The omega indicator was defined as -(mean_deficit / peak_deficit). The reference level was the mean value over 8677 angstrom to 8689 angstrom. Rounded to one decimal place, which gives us -1.1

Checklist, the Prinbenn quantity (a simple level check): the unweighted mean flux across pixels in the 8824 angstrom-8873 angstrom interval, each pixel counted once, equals 0.802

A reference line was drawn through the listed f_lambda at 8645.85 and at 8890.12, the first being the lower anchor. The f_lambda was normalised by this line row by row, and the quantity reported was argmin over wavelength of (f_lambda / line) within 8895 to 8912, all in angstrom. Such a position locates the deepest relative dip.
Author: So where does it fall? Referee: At 8896.26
